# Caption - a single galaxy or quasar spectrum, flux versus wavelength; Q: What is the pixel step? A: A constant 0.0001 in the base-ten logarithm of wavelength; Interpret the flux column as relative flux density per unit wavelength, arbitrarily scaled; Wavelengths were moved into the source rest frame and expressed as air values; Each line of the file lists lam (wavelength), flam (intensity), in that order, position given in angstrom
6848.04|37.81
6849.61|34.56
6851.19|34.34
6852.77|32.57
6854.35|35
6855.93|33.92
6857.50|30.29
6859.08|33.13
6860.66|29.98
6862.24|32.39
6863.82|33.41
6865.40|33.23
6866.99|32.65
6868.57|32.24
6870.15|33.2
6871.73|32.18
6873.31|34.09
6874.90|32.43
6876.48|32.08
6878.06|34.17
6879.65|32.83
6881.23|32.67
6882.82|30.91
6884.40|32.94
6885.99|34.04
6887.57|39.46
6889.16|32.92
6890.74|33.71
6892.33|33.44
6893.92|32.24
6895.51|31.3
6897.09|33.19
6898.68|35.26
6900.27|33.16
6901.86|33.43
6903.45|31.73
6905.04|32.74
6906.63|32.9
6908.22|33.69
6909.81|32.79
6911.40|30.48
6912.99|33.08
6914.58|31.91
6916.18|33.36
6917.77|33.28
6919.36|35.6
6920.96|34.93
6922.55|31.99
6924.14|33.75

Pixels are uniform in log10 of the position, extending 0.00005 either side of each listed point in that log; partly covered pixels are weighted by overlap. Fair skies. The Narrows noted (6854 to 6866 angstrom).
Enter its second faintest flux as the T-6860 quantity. 30.29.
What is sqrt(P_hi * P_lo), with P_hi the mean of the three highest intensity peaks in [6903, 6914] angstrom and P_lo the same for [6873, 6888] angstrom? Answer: 34.5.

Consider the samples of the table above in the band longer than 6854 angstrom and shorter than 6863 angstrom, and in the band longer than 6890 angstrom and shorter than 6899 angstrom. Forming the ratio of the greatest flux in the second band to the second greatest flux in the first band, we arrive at 1.04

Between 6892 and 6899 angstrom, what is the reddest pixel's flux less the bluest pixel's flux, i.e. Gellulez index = 1.8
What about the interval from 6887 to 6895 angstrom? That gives -7.2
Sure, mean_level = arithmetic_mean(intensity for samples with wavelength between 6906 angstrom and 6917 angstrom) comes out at 32.6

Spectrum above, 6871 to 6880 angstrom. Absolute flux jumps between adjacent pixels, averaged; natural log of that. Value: 0.39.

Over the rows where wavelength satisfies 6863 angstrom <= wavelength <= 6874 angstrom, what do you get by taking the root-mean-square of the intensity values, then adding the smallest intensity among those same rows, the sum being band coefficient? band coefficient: 65.2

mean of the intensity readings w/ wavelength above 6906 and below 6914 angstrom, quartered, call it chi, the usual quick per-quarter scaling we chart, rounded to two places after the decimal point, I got 8.15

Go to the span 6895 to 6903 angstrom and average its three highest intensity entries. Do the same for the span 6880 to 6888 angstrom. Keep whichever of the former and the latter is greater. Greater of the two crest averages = 35.5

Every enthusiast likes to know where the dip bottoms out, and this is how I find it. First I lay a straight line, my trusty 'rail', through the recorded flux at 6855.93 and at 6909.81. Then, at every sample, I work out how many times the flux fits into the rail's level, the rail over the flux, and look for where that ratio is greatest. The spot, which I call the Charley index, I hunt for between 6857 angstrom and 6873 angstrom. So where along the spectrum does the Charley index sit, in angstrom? 6860.66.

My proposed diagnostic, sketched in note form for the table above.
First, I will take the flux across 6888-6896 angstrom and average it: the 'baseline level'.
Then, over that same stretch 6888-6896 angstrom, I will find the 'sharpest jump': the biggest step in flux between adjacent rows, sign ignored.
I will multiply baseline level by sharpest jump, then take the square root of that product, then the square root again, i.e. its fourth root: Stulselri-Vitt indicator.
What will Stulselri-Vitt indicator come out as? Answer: 2.5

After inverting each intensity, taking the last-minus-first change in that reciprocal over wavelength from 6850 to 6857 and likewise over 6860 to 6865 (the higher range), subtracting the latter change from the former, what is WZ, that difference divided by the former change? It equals 10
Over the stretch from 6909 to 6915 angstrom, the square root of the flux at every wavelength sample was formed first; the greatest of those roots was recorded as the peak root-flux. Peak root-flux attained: 5.75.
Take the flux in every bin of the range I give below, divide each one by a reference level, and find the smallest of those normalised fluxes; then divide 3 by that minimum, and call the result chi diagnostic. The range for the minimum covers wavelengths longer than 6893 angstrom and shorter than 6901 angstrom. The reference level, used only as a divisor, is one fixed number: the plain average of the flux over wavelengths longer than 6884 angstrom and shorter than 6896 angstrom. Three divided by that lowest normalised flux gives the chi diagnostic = 3.24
